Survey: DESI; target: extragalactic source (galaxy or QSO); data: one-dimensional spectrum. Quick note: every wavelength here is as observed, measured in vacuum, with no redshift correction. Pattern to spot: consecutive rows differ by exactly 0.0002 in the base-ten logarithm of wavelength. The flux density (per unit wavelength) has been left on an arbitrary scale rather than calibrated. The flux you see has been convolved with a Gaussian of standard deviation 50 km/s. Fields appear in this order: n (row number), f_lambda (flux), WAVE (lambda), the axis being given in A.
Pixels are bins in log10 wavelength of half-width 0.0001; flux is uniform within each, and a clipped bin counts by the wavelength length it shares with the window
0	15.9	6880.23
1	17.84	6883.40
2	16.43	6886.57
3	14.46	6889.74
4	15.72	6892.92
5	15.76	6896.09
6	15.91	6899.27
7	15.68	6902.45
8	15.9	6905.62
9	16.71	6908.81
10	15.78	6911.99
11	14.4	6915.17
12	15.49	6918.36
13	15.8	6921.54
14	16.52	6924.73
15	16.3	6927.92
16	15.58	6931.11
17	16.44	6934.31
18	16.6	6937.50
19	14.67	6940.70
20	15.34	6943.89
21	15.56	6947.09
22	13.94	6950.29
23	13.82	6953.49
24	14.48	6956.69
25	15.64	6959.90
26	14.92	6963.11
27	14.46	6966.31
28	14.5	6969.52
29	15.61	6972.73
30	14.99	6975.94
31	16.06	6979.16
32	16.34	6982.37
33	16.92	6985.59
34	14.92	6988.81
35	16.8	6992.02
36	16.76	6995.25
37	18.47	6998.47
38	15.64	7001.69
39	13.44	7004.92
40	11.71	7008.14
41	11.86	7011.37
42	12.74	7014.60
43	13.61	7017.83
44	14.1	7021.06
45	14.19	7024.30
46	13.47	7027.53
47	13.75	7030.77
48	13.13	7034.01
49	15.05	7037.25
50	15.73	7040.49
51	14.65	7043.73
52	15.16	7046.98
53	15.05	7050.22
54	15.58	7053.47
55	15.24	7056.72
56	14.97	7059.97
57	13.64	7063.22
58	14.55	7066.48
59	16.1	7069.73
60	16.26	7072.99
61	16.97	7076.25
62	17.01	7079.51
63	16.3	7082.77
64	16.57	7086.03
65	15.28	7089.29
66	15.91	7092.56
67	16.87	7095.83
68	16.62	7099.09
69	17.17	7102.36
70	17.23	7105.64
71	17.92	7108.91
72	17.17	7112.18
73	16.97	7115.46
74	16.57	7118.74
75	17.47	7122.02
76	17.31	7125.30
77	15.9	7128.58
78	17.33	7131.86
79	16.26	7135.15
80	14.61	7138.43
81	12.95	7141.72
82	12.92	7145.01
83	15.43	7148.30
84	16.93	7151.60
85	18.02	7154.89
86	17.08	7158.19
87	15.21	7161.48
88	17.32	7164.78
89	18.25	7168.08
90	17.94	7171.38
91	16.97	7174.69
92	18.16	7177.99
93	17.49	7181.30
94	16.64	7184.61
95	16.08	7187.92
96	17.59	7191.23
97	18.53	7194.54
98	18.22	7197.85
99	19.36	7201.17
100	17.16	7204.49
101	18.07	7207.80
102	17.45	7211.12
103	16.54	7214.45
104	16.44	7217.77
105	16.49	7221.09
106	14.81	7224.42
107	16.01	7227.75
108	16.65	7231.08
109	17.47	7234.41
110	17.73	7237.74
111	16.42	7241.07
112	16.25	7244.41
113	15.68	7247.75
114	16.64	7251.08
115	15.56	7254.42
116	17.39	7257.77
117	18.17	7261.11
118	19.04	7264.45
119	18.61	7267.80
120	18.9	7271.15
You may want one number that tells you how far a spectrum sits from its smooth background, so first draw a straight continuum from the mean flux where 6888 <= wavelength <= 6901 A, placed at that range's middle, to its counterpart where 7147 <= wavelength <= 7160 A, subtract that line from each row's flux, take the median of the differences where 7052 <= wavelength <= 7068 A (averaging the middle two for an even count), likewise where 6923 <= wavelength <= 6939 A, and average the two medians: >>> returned -0.3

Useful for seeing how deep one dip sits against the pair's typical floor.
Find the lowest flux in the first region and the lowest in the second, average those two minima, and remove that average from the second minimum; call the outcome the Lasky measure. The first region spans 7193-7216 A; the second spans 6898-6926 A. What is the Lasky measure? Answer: -1.1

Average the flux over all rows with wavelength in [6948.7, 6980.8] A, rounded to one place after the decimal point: 14.8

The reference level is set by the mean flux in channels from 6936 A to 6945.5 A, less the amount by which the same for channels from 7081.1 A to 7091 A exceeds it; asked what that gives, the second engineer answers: 15.0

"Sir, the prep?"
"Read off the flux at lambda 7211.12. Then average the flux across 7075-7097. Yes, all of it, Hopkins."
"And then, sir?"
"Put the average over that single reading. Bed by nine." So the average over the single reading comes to 0.94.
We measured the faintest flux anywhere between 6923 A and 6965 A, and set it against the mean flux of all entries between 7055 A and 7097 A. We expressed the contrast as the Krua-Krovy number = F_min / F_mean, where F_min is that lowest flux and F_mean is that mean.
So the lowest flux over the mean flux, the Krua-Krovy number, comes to 0.87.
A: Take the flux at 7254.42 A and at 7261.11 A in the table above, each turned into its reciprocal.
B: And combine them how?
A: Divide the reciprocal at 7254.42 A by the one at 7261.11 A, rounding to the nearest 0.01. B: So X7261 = 1.17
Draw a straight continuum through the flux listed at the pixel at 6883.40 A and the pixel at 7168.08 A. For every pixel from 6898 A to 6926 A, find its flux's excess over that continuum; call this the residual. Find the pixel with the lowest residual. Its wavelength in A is 6915.17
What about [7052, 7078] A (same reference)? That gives 7063.22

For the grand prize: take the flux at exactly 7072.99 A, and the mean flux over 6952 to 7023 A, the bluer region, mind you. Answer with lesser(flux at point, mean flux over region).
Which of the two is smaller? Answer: 14.9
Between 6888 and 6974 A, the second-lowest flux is 13.94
